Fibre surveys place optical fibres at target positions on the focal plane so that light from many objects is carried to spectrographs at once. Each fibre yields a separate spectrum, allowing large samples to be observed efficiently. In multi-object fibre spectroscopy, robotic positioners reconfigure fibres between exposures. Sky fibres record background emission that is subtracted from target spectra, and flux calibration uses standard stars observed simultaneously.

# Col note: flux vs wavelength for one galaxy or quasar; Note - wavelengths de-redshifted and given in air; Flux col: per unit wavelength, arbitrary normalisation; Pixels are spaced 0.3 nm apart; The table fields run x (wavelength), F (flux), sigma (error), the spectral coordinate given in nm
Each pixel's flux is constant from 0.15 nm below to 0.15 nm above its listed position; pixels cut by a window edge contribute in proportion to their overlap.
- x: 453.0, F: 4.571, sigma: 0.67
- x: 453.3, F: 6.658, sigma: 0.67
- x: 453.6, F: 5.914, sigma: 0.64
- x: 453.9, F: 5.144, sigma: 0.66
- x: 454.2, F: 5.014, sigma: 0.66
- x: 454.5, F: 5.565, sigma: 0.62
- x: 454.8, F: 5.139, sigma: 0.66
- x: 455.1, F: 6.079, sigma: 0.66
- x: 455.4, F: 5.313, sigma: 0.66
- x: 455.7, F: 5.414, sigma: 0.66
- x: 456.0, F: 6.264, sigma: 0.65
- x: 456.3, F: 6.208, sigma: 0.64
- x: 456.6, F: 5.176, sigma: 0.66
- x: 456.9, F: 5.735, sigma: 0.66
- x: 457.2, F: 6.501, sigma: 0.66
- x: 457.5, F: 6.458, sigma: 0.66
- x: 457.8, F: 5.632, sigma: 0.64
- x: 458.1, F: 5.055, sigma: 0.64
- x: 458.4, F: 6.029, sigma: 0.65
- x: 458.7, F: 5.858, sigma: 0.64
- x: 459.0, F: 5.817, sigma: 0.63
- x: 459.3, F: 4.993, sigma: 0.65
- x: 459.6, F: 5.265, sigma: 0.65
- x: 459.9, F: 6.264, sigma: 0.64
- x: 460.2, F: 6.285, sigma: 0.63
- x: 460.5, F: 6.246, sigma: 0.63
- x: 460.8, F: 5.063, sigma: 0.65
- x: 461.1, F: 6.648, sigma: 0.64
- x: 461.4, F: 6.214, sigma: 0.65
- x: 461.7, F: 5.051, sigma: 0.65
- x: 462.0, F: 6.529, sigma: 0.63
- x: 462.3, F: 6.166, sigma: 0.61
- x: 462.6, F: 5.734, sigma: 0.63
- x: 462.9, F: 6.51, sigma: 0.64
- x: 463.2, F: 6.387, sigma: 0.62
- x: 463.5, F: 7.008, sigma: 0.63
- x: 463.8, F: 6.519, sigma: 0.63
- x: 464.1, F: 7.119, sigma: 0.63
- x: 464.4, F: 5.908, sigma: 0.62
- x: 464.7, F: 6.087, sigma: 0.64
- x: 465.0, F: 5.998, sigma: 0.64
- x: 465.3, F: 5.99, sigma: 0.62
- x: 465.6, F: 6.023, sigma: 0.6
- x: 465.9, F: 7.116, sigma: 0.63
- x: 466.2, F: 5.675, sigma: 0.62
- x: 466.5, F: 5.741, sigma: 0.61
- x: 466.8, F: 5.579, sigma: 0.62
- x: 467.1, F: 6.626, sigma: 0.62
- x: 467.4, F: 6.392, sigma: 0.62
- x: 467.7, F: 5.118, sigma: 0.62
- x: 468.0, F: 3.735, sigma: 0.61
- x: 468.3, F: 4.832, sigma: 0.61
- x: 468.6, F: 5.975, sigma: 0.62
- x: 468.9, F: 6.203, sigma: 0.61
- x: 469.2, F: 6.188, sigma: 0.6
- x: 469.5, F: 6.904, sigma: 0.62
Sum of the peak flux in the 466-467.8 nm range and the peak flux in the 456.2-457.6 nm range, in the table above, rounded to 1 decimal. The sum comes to 13.1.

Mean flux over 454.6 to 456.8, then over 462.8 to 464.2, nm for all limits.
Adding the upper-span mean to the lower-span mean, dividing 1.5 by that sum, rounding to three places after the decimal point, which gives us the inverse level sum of 0.121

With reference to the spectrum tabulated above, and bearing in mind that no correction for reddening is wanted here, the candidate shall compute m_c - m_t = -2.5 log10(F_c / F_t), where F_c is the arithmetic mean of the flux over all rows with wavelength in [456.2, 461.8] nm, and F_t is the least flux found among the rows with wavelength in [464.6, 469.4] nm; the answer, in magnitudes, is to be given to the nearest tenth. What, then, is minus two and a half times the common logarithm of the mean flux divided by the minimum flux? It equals -0.5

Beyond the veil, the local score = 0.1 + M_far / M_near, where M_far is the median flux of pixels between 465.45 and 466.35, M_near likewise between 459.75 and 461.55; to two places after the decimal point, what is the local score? 1.06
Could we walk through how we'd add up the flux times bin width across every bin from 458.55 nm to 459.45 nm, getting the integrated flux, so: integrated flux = 5.00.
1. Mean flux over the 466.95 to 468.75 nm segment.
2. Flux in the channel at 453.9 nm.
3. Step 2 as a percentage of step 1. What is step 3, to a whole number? 94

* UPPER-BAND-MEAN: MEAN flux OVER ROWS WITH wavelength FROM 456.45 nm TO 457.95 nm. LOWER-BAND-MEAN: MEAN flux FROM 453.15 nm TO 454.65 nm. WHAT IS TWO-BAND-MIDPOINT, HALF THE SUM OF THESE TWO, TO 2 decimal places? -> 5.78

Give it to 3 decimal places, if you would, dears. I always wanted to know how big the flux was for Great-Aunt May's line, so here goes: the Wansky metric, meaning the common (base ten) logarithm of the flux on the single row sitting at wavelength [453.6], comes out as 0.772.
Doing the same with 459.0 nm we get 0.765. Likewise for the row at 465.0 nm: 0.778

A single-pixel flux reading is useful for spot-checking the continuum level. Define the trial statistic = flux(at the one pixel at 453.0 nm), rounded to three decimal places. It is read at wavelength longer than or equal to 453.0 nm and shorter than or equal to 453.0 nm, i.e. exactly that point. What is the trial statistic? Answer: 4.571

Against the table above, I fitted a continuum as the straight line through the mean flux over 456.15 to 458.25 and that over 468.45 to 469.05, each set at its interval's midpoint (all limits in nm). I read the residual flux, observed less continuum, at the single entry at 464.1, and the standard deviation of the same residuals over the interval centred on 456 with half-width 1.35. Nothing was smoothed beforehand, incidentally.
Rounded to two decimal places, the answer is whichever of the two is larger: 1.14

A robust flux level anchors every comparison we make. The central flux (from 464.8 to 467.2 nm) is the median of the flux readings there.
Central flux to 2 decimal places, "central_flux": 5.99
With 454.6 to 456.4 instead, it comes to 5.75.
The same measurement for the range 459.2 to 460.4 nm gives 5.76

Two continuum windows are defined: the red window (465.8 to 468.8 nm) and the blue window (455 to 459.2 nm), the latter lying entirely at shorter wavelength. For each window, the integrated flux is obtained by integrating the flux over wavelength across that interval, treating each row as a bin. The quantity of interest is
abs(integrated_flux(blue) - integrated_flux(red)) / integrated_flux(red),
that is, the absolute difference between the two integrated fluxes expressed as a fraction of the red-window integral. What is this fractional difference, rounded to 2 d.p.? 0.44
